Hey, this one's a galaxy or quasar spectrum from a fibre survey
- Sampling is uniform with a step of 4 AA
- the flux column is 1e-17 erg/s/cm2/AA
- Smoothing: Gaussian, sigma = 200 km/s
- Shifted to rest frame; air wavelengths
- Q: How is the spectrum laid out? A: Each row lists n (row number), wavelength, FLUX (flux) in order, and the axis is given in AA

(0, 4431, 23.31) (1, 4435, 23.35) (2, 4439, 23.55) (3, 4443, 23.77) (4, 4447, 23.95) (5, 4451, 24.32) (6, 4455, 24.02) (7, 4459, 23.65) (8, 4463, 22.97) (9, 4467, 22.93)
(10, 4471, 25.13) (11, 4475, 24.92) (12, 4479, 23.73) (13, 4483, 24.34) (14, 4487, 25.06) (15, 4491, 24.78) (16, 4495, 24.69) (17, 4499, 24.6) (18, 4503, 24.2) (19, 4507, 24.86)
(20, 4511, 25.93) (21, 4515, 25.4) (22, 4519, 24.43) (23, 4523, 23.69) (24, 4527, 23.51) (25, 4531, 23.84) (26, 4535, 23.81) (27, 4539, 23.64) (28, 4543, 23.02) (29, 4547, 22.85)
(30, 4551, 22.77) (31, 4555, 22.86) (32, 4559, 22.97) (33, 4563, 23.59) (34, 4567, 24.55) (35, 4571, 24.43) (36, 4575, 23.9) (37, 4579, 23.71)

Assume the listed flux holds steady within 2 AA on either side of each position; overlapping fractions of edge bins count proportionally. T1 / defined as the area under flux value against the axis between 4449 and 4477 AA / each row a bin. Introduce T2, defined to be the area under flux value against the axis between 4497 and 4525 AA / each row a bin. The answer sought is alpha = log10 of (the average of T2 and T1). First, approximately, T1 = 672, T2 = 692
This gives 2.83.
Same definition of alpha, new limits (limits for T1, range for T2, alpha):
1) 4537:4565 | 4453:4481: 2.82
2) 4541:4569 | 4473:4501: 2.83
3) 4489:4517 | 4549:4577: 2.83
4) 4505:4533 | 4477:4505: 2.84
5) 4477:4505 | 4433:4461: 2.83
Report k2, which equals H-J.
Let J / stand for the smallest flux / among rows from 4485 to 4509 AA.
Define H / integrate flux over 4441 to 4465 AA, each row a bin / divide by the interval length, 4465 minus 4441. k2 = -0.4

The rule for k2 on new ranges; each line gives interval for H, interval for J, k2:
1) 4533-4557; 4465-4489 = 0.2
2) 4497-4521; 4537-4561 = 2.1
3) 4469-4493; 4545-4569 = 1.9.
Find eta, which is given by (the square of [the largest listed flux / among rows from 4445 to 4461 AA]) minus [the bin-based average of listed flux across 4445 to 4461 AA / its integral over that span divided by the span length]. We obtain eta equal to 567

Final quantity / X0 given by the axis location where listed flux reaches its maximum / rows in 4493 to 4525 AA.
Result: 4511 AA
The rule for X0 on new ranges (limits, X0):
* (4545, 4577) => 4567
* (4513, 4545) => 4515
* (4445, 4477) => 4471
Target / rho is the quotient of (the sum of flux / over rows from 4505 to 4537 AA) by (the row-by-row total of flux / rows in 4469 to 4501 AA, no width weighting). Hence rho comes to 0.99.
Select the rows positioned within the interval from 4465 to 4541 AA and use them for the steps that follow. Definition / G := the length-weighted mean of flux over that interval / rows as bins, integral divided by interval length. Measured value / 24.4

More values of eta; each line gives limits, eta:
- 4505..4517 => 647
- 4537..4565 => 536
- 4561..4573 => 579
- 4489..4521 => 648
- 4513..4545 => 621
